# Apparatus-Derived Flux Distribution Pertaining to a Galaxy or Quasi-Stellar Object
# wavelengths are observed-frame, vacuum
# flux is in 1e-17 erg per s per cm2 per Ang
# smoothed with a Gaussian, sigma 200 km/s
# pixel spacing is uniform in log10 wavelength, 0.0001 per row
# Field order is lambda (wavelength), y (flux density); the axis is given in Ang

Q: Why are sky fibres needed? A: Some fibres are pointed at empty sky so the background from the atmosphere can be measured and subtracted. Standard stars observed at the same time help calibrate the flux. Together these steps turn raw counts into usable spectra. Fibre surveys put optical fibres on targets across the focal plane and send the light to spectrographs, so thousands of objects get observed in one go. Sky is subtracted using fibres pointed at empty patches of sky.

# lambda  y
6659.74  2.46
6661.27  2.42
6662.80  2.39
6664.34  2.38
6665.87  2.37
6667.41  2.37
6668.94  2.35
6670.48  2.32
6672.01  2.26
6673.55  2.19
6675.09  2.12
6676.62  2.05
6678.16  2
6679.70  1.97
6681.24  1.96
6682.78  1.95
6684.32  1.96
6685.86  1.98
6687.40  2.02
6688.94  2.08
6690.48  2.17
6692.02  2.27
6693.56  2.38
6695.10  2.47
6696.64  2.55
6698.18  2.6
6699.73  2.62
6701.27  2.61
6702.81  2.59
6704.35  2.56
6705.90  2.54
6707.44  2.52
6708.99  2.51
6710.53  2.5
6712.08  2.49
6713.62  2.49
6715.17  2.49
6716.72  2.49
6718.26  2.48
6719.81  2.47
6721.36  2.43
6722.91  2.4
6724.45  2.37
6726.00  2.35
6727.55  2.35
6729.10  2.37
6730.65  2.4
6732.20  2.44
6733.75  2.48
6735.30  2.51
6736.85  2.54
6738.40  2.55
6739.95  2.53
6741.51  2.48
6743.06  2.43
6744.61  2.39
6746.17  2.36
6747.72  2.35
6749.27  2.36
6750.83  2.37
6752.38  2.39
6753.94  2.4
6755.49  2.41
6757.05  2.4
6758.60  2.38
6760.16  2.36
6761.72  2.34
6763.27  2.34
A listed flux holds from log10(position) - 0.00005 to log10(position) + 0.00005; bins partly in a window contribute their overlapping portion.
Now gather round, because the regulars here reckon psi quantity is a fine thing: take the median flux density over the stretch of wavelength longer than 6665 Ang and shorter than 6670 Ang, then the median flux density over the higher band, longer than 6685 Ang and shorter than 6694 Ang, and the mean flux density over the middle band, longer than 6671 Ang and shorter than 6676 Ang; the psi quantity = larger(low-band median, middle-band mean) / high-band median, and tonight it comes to 1.12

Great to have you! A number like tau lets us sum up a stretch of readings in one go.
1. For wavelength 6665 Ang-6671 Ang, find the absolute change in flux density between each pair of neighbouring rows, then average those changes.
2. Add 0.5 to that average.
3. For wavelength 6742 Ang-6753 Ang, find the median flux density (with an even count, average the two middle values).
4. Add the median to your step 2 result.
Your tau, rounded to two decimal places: 2.89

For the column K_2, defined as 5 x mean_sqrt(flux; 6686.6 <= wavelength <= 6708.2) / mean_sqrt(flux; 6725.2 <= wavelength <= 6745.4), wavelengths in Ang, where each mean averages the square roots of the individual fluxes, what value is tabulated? 4.98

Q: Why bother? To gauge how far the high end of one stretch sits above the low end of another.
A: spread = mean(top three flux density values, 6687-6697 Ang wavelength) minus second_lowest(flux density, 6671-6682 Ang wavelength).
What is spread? 0.50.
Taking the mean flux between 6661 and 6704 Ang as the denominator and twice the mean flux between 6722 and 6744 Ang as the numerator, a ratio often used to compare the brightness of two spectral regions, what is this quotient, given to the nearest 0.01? 2.16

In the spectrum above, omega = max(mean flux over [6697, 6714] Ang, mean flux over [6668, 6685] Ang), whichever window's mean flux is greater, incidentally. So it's 2.55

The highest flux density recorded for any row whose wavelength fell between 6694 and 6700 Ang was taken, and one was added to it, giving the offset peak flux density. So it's 3.62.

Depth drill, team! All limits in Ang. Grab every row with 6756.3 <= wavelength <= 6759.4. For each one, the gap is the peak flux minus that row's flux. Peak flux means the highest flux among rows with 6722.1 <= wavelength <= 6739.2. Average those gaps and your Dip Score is 0.16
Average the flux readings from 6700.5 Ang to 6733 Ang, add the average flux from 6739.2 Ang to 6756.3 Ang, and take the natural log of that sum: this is 1.58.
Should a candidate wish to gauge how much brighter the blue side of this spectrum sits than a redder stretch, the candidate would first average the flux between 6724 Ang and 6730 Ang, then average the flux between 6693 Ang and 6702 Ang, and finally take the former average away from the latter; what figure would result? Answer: 0.18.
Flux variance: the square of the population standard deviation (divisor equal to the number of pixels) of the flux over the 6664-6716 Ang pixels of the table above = 0.0517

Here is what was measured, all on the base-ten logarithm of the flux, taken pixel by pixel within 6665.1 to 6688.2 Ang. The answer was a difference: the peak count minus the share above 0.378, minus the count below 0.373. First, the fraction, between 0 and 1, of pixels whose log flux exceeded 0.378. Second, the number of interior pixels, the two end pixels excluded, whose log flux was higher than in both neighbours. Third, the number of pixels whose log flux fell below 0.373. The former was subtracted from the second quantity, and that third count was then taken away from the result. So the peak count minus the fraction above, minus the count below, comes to -13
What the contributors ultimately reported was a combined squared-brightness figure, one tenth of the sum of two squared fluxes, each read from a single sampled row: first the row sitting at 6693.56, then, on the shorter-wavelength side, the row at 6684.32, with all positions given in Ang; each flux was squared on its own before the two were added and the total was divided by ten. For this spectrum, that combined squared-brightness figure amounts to 0.95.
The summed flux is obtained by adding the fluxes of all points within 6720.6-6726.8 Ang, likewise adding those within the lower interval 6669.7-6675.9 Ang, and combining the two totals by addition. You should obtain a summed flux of 18.4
